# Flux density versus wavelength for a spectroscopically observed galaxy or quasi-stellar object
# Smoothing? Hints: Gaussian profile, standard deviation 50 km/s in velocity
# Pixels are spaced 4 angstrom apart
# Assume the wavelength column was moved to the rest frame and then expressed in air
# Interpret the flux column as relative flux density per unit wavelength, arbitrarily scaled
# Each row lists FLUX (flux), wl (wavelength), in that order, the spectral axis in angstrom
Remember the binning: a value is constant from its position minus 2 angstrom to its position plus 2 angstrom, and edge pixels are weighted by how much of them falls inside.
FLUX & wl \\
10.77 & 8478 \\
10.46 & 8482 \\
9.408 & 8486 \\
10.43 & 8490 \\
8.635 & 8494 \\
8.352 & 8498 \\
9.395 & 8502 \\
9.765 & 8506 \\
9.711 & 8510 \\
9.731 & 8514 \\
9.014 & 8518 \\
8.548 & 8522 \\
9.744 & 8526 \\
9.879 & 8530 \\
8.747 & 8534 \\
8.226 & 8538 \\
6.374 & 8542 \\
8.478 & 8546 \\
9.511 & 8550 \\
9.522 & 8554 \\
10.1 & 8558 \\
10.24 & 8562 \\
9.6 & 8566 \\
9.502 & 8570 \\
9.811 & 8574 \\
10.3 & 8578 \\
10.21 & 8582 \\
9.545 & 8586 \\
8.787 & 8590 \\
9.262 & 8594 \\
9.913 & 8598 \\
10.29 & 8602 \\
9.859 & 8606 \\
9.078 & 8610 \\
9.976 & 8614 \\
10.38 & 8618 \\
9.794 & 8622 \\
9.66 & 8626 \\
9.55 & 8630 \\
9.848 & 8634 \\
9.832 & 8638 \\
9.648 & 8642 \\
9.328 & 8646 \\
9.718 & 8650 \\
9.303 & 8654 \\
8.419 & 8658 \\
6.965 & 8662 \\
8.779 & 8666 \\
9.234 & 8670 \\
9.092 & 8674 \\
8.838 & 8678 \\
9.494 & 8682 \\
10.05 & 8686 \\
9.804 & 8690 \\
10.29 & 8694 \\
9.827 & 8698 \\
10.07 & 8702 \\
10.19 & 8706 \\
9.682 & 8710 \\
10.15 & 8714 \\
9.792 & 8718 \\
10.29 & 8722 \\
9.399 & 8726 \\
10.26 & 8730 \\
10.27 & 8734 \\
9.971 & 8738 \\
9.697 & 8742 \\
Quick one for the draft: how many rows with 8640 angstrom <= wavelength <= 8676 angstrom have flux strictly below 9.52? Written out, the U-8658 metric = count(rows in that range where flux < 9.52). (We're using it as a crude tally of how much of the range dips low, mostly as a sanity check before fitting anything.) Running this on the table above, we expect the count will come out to 7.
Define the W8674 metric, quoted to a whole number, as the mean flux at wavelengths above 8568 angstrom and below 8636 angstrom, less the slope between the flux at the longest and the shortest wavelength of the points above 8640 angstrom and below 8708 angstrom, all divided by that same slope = 1150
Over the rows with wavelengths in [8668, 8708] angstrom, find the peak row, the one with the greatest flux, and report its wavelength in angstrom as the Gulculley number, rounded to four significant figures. 8694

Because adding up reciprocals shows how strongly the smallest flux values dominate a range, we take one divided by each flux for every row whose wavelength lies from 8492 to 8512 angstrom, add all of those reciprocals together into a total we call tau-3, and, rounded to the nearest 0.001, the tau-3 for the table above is 0.547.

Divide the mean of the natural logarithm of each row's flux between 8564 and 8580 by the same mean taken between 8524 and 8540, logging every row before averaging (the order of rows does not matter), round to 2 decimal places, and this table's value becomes 1.03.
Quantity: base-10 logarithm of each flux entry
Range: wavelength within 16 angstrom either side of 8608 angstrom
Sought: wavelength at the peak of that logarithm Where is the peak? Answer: 8618 angstrom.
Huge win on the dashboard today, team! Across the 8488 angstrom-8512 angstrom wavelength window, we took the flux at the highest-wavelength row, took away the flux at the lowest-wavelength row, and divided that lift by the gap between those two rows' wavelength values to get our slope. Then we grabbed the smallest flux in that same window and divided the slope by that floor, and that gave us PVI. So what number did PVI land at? -0.0043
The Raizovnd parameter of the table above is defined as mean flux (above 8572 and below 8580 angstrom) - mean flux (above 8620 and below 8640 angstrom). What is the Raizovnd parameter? 0.3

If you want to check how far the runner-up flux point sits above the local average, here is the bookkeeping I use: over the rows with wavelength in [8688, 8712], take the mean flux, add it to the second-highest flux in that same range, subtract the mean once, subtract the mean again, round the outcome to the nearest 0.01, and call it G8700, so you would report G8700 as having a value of 0.21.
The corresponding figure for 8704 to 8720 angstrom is 0.20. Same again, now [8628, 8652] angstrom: 0.18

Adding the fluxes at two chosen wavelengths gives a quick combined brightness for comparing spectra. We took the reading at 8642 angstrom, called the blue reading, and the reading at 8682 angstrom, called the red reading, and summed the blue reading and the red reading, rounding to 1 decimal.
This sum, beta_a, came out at 19.1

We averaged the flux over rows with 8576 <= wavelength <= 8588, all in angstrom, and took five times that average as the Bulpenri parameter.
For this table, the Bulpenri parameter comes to 50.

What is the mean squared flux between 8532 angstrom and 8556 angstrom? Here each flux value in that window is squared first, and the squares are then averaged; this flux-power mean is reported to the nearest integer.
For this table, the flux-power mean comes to 73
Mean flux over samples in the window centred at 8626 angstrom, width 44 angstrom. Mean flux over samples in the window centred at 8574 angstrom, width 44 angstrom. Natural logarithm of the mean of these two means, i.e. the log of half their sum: 2.274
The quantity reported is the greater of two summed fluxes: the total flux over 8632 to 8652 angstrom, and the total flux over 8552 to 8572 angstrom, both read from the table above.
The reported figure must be 49.0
